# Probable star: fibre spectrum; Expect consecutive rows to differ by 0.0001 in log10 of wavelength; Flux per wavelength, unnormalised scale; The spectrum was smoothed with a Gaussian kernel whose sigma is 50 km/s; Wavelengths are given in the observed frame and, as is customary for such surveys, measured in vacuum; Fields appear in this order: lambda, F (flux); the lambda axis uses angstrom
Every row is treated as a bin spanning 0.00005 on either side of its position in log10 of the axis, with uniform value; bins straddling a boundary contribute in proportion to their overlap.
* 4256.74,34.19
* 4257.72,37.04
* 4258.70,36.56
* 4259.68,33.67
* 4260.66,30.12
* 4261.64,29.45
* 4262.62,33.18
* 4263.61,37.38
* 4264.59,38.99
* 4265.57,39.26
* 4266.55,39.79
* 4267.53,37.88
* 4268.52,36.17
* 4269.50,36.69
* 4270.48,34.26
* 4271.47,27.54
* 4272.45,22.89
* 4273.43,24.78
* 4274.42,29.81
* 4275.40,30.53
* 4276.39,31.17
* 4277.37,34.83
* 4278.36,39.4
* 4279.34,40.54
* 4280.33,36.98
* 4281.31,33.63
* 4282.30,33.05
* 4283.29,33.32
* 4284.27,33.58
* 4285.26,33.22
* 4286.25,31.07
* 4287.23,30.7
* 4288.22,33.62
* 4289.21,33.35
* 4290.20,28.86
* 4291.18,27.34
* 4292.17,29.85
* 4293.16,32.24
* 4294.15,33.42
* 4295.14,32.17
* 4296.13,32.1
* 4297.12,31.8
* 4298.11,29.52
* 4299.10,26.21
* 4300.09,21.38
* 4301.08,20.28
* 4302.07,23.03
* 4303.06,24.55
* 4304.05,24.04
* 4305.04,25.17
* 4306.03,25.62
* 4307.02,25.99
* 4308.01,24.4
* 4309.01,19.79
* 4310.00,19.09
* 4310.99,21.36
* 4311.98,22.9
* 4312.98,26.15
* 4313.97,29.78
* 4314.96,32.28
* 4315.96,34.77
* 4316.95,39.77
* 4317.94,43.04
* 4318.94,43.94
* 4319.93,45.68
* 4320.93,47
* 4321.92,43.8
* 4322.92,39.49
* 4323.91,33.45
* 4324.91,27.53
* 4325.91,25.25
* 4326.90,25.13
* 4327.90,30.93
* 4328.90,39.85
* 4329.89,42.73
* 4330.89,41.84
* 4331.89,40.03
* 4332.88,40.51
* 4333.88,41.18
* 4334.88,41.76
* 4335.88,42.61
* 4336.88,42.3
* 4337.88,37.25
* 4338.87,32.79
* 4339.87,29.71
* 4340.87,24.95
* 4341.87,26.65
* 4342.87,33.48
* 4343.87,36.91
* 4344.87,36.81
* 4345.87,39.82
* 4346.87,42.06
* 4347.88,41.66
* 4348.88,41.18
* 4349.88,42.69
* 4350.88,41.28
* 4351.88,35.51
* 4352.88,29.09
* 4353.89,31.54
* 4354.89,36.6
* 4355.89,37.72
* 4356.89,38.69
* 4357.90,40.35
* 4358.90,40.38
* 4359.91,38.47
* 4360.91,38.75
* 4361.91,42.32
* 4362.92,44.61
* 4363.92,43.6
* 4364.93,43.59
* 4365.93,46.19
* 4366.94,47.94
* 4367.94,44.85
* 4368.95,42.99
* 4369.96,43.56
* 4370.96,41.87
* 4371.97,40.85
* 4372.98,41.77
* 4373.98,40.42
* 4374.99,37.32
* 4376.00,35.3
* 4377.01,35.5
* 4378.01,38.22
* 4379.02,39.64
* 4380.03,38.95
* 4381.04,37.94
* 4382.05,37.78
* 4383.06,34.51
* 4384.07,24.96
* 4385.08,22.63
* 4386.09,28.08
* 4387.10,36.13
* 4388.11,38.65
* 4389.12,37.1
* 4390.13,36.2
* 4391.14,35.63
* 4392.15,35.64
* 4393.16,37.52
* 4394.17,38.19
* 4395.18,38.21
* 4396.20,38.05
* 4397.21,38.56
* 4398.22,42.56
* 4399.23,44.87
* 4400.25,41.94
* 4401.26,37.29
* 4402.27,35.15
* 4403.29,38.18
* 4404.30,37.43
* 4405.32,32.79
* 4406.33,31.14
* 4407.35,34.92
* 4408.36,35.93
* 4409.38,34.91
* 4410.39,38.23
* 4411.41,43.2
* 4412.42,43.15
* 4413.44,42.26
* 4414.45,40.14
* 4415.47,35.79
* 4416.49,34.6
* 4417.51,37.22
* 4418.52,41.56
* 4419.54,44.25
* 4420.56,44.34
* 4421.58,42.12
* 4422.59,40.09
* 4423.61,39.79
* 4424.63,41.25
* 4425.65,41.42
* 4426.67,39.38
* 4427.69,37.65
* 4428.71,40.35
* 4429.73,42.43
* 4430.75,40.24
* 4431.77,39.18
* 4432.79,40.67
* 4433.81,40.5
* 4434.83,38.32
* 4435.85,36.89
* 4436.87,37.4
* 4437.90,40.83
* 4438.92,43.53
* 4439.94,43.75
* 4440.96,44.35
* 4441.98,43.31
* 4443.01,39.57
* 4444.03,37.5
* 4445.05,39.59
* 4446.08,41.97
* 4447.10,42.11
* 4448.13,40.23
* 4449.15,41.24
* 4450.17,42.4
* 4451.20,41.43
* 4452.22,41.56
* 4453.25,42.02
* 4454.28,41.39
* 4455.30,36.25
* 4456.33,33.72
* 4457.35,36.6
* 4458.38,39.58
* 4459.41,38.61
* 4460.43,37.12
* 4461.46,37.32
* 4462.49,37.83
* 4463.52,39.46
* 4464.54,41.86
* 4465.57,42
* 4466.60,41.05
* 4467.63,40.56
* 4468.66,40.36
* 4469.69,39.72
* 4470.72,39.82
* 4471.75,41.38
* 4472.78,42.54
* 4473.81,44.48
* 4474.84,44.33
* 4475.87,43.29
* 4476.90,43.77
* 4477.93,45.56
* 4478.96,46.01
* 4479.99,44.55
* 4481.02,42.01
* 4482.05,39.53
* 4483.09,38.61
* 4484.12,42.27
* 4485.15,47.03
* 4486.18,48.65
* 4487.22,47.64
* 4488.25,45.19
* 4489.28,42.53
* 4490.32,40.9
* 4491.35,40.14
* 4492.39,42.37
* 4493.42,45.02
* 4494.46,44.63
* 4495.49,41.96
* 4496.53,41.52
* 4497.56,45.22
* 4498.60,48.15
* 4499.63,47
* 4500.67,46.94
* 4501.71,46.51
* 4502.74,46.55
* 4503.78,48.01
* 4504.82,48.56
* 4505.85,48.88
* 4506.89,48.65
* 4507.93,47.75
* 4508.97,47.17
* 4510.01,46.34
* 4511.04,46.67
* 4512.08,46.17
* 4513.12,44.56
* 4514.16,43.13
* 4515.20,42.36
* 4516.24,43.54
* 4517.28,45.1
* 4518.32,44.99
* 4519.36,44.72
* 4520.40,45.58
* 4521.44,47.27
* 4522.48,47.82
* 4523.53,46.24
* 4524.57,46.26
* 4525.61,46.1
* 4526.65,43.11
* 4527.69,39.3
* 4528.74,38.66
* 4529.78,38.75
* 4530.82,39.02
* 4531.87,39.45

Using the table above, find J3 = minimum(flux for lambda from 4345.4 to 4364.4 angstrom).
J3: 29.09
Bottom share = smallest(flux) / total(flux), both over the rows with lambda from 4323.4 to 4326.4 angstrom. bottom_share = 0.293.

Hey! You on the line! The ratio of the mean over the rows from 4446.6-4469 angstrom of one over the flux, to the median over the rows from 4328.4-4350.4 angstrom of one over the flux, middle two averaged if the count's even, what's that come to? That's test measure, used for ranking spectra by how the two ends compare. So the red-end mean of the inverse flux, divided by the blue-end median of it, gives 1.02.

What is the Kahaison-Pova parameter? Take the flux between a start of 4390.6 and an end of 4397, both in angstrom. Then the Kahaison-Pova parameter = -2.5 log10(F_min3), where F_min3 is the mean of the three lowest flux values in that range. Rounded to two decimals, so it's -3.90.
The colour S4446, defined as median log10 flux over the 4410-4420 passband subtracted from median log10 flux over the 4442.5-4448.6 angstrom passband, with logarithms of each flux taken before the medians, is -0.010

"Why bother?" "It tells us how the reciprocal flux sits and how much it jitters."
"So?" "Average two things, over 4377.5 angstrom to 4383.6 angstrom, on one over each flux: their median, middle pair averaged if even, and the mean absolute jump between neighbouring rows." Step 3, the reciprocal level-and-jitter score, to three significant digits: 0.0136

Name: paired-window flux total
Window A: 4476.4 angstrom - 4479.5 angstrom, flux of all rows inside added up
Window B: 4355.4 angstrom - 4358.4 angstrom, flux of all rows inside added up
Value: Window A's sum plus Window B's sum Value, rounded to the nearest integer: 252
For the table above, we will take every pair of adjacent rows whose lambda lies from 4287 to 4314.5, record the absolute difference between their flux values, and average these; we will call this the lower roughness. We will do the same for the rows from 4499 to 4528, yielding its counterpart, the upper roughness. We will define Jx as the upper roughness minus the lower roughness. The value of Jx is -1.0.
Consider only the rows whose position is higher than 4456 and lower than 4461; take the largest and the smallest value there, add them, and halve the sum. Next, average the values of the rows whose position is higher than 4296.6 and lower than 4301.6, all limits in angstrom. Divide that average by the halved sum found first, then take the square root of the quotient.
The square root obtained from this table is 0.84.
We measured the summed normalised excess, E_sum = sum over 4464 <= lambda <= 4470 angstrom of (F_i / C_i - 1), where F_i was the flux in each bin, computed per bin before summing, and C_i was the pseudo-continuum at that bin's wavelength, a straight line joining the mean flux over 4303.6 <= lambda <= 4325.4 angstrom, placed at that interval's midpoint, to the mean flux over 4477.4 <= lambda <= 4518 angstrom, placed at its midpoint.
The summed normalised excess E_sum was -0.25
